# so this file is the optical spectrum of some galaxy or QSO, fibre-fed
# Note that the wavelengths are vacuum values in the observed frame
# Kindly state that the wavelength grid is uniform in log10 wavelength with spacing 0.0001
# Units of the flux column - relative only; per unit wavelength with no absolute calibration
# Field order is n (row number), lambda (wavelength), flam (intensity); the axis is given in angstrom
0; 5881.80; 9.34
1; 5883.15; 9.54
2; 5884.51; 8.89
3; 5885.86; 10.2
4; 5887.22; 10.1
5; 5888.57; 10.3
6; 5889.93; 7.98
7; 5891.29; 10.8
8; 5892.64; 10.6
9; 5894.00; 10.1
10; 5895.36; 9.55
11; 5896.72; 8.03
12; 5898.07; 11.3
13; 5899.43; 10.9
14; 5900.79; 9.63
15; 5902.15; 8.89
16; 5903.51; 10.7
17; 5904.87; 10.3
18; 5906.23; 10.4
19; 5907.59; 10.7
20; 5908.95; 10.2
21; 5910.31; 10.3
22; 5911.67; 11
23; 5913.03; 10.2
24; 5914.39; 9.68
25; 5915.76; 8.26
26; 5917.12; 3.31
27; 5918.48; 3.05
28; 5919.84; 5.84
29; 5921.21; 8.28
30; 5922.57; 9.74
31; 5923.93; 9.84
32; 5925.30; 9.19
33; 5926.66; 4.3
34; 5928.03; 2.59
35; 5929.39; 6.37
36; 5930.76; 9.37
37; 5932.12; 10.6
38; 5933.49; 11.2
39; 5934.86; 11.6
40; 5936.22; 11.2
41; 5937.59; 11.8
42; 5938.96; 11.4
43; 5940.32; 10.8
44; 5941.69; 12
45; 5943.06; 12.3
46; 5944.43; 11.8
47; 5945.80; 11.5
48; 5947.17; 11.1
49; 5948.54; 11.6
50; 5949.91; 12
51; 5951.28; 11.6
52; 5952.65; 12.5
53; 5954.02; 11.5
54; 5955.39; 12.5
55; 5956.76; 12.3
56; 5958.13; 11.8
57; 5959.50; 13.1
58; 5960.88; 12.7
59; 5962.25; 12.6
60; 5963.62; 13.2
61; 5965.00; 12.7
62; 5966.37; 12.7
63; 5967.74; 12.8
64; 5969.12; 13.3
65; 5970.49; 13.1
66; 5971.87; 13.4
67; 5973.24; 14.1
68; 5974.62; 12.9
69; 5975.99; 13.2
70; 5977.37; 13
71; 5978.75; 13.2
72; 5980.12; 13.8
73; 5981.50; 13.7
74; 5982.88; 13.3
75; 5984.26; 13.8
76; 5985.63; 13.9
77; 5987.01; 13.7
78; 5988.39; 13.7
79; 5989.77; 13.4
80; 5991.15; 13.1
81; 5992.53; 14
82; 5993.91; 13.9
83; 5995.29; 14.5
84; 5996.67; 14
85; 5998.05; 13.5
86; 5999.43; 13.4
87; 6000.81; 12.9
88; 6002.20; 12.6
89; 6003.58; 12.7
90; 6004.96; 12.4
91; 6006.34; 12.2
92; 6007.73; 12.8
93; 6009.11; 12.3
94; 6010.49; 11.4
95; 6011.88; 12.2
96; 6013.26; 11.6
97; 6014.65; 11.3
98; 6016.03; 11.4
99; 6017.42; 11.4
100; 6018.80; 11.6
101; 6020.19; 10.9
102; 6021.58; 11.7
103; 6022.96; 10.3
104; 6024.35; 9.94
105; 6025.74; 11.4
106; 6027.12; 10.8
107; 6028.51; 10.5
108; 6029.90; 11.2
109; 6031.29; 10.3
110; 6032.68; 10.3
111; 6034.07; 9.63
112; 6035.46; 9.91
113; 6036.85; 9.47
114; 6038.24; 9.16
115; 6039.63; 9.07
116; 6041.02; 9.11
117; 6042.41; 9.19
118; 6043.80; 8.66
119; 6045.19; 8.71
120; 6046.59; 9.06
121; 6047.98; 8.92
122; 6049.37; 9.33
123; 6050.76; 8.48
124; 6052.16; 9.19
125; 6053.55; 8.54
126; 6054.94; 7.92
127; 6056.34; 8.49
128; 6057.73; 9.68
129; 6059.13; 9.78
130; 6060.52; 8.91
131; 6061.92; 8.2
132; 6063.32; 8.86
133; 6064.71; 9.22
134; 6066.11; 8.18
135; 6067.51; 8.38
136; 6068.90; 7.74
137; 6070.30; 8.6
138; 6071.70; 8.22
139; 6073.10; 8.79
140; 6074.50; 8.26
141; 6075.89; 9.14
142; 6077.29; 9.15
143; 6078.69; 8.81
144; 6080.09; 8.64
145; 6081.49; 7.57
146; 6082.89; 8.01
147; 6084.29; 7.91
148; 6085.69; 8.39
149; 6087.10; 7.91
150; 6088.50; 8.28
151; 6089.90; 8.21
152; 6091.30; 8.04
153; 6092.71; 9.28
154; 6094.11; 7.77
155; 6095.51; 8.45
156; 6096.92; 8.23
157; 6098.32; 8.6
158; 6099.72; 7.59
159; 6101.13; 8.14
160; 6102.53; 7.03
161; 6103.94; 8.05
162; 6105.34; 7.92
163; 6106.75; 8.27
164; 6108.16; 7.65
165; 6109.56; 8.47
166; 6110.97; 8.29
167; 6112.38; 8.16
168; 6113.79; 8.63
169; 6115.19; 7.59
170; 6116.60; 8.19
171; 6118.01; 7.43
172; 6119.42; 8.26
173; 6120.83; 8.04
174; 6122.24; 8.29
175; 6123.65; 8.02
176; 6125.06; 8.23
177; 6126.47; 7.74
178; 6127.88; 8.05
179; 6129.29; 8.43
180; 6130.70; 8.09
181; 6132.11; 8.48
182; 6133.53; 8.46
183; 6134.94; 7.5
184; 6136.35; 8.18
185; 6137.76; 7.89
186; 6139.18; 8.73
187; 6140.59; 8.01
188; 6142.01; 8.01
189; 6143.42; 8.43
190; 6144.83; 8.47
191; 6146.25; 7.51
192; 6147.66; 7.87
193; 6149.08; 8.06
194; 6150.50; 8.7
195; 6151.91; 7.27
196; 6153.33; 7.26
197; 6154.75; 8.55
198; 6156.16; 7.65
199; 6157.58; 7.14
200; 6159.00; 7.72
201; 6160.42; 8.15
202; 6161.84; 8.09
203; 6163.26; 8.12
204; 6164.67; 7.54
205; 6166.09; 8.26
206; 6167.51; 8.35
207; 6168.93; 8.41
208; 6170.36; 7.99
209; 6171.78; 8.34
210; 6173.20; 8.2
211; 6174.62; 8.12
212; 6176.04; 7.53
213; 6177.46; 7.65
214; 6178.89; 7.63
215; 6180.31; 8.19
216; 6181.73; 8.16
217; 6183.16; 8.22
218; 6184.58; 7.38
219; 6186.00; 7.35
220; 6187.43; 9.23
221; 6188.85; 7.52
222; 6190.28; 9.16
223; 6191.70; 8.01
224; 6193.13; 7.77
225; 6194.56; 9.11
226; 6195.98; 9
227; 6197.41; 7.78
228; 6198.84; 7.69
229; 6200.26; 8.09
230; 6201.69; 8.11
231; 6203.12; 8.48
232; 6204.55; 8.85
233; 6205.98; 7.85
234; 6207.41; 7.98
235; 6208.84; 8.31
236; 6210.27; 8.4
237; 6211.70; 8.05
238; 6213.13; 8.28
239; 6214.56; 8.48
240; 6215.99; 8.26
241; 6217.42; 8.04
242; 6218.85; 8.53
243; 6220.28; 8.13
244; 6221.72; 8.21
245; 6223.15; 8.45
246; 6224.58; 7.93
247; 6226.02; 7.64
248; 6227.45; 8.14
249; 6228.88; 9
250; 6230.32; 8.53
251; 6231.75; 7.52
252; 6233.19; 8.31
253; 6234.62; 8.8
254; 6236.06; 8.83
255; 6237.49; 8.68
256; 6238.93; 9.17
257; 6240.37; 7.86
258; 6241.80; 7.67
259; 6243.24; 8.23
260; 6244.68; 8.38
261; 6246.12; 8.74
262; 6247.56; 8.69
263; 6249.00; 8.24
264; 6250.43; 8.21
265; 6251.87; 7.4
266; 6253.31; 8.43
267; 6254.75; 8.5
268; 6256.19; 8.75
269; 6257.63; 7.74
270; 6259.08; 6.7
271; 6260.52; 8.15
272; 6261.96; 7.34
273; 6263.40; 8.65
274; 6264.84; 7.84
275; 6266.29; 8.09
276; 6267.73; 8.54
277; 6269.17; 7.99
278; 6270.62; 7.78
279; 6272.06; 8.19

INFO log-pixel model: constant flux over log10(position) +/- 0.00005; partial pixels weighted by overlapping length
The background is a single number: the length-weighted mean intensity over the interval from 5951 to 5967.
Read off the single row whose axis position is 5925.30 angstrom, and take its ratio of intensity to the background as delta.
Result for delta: 0.74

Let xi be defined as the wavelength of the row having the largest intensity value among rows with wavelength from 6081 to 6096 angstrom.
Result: 6092.71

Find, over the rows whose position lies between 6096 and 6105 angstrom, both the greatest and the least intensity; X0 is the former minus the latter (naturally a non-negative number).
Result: 1.6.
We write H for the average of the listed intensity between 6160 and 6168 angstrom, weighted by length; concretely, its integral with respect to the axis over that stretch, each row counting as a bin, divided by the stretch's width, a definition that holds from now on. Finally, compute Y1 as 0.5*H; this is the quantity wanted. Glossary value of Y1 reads 4.04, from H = 8.1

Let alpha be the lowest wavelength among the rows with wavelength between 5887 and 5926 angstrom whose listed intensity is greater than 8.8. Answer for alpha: 5887.22 angstrom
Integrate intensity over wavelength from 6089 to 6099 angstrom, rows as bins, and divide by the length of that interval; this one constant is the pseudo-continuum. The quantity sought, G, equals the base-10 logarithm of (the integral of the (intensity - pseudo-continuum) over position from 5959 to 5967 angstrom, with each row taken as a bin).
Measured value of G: 1.6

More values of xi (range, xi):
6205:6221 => 6218.85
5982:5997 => 5995.29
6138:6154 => 6139.18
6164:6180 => 6168.93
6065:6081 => 6077.29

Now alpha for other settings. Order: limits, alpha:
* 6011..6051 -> 6011.88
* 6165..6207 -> 6187.43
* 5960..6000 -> 5960.88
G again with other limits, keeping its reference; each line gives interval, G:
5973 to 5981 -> 1.6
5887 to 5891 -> 0.7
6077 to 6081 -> 0.2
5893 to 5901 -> 1.1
